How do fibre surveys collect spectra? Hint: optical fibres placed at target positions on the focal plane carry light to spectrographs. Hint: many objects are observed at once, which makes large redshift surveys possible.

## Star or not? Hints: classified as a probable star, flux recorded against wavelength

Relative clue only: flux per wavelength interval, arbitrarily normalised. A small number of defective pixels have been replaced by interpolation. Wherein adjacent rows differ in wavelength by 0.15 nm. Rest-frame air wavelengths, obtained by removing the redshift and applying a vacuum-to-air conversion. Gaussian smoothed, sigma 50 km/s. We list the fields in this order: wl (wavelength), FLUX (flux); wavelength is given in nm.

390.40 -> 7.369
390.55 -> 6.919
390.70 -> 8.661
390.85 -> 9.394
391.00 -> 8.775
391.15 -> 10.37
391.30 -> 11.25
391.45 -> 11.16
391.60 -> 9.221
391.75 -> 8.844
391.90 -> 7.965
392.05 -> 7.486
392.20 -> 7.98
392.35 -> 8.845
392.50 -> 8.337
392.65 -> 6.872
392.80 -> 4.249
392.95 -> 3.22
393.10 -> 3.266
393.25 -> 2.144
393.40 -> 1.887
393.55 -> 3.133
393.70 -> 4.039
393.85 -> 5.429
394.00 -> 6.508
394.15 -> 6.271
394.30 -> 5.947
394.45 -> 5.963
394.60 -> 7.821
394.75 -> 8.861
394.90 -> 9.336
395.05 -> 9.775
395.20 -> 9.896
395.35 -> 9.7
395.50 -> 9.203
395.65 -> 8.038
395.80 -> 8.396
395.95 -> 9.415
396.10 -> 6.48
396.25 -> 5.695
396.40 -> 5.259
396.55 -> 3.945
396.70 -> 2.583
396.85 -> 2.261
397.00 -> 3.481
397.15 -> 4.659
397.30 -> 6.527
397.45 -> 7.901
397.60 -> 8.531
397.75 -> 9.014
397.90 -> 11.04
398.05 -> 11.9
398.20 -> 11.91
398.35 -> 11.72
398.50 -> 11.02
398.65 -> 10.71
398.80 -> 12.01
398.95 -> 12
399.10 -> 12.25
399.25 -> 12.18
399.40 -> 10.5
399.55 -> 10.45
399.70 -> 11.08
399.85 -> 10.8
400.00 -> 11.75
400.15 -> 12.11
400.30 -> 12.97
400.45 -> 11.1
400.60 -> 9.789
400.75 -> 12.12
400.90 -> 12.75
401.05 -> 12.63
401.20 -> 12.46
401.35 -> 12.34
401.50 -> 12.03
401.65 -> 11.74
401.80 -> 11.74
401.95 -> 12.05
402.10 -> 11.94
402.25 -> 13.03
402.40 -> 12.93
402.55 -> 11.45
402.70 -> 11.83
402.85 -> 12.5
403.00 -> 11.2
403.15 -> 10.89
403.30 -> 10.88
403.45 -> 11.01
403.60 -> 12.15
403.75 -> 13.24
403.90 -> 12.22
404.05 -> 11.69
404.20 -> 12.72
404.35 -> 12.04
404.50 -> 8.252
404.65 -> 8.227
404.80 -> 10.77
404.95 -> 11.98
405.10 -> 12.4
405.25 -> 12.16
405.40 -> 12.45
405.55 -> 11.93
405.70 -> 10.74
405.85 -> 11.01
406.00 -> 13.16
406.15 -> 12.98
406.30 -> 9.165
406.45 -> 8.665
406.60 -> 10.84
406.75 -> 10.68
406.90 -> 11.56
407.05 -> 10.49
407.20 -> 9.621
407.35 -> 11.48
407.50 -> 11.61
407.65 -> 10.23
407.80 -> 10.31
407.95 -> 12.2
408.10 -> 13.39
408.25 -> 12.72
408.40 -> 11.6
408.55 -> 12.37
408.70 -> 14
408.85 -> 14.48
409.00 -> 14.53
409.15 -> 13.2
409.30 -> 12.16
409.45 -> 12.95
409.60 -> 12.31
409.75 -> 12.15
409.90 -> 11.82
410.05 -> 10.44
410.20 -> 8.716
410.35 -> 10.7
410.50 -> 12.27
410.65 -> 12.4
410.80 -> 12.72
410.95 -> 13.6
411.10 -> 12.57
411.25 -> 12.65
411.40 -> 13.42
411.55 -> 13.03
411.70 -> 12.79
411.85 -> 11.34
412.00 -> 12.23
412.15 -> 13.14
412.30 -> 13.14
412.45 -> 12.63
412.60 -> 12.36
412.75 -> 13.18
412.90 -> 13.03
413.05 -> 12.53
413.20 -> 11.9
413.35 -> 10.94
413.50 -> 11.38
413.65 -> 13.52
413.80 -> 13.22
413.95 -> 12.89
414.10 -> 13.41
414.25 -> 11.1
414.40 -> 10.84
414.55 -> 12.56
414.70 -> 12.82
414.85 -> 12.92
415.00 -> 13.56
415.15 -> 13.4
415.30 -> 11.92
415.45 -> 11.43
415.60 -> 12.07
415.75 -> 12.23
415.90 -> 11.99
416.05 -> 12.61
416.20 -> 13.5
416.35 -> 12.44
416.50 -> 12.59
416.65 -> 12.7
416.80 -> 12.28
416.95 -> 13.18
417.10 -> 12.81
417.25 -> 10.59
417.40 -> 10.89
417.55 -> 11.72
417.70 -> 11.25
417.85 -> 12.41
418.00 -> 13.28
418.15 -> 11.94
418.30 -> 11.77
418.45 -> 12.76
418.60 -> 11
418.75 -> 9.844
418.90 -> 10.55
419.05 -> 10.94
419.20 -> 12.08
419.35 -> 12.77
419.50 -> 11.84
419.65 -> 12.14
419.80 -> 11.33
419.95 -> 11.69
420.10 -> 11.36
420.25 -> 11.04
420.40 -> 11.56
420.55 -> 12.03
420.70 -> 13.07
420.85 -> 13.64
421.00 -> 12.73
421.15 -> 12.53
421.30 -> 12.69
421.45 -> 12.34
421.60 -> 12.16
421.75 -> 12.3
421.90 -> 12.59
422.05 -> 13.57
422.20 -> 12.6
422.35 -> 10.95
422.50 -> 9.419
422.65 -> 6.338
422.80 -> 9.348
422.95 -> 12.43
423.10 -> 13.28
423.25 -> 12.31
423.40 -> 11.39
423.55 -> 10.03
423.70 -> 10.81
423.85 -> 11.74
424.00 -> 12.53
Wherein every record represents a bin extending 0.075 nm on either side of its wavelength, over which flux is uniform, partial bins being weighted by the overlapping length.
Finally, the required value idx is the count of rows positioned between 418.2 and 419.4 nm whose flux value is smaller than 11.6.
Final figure 4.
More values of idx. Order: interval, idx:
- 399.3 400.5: 5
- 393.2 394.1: 6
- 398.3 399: 2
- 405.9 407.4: 8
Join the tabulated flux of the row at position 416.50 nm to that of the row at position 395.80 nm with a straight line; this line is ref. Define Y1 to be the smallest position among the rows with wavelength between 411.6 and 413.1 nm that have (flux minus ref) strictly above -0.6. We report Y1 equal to 411.70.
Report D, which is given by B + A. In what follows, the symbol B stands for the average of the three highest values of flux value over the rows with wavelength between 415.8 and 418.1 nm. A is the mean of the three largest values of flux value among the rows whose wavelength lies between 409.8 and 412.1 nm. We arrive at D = 26.7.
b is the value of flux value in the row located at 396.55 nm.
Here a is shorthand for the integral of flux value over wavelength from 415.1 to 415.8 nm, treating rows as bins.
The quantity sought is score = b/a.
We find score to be 0.5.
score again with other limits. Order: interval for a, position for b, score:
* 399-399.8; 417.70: 1.2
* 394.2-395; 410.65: 2.0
